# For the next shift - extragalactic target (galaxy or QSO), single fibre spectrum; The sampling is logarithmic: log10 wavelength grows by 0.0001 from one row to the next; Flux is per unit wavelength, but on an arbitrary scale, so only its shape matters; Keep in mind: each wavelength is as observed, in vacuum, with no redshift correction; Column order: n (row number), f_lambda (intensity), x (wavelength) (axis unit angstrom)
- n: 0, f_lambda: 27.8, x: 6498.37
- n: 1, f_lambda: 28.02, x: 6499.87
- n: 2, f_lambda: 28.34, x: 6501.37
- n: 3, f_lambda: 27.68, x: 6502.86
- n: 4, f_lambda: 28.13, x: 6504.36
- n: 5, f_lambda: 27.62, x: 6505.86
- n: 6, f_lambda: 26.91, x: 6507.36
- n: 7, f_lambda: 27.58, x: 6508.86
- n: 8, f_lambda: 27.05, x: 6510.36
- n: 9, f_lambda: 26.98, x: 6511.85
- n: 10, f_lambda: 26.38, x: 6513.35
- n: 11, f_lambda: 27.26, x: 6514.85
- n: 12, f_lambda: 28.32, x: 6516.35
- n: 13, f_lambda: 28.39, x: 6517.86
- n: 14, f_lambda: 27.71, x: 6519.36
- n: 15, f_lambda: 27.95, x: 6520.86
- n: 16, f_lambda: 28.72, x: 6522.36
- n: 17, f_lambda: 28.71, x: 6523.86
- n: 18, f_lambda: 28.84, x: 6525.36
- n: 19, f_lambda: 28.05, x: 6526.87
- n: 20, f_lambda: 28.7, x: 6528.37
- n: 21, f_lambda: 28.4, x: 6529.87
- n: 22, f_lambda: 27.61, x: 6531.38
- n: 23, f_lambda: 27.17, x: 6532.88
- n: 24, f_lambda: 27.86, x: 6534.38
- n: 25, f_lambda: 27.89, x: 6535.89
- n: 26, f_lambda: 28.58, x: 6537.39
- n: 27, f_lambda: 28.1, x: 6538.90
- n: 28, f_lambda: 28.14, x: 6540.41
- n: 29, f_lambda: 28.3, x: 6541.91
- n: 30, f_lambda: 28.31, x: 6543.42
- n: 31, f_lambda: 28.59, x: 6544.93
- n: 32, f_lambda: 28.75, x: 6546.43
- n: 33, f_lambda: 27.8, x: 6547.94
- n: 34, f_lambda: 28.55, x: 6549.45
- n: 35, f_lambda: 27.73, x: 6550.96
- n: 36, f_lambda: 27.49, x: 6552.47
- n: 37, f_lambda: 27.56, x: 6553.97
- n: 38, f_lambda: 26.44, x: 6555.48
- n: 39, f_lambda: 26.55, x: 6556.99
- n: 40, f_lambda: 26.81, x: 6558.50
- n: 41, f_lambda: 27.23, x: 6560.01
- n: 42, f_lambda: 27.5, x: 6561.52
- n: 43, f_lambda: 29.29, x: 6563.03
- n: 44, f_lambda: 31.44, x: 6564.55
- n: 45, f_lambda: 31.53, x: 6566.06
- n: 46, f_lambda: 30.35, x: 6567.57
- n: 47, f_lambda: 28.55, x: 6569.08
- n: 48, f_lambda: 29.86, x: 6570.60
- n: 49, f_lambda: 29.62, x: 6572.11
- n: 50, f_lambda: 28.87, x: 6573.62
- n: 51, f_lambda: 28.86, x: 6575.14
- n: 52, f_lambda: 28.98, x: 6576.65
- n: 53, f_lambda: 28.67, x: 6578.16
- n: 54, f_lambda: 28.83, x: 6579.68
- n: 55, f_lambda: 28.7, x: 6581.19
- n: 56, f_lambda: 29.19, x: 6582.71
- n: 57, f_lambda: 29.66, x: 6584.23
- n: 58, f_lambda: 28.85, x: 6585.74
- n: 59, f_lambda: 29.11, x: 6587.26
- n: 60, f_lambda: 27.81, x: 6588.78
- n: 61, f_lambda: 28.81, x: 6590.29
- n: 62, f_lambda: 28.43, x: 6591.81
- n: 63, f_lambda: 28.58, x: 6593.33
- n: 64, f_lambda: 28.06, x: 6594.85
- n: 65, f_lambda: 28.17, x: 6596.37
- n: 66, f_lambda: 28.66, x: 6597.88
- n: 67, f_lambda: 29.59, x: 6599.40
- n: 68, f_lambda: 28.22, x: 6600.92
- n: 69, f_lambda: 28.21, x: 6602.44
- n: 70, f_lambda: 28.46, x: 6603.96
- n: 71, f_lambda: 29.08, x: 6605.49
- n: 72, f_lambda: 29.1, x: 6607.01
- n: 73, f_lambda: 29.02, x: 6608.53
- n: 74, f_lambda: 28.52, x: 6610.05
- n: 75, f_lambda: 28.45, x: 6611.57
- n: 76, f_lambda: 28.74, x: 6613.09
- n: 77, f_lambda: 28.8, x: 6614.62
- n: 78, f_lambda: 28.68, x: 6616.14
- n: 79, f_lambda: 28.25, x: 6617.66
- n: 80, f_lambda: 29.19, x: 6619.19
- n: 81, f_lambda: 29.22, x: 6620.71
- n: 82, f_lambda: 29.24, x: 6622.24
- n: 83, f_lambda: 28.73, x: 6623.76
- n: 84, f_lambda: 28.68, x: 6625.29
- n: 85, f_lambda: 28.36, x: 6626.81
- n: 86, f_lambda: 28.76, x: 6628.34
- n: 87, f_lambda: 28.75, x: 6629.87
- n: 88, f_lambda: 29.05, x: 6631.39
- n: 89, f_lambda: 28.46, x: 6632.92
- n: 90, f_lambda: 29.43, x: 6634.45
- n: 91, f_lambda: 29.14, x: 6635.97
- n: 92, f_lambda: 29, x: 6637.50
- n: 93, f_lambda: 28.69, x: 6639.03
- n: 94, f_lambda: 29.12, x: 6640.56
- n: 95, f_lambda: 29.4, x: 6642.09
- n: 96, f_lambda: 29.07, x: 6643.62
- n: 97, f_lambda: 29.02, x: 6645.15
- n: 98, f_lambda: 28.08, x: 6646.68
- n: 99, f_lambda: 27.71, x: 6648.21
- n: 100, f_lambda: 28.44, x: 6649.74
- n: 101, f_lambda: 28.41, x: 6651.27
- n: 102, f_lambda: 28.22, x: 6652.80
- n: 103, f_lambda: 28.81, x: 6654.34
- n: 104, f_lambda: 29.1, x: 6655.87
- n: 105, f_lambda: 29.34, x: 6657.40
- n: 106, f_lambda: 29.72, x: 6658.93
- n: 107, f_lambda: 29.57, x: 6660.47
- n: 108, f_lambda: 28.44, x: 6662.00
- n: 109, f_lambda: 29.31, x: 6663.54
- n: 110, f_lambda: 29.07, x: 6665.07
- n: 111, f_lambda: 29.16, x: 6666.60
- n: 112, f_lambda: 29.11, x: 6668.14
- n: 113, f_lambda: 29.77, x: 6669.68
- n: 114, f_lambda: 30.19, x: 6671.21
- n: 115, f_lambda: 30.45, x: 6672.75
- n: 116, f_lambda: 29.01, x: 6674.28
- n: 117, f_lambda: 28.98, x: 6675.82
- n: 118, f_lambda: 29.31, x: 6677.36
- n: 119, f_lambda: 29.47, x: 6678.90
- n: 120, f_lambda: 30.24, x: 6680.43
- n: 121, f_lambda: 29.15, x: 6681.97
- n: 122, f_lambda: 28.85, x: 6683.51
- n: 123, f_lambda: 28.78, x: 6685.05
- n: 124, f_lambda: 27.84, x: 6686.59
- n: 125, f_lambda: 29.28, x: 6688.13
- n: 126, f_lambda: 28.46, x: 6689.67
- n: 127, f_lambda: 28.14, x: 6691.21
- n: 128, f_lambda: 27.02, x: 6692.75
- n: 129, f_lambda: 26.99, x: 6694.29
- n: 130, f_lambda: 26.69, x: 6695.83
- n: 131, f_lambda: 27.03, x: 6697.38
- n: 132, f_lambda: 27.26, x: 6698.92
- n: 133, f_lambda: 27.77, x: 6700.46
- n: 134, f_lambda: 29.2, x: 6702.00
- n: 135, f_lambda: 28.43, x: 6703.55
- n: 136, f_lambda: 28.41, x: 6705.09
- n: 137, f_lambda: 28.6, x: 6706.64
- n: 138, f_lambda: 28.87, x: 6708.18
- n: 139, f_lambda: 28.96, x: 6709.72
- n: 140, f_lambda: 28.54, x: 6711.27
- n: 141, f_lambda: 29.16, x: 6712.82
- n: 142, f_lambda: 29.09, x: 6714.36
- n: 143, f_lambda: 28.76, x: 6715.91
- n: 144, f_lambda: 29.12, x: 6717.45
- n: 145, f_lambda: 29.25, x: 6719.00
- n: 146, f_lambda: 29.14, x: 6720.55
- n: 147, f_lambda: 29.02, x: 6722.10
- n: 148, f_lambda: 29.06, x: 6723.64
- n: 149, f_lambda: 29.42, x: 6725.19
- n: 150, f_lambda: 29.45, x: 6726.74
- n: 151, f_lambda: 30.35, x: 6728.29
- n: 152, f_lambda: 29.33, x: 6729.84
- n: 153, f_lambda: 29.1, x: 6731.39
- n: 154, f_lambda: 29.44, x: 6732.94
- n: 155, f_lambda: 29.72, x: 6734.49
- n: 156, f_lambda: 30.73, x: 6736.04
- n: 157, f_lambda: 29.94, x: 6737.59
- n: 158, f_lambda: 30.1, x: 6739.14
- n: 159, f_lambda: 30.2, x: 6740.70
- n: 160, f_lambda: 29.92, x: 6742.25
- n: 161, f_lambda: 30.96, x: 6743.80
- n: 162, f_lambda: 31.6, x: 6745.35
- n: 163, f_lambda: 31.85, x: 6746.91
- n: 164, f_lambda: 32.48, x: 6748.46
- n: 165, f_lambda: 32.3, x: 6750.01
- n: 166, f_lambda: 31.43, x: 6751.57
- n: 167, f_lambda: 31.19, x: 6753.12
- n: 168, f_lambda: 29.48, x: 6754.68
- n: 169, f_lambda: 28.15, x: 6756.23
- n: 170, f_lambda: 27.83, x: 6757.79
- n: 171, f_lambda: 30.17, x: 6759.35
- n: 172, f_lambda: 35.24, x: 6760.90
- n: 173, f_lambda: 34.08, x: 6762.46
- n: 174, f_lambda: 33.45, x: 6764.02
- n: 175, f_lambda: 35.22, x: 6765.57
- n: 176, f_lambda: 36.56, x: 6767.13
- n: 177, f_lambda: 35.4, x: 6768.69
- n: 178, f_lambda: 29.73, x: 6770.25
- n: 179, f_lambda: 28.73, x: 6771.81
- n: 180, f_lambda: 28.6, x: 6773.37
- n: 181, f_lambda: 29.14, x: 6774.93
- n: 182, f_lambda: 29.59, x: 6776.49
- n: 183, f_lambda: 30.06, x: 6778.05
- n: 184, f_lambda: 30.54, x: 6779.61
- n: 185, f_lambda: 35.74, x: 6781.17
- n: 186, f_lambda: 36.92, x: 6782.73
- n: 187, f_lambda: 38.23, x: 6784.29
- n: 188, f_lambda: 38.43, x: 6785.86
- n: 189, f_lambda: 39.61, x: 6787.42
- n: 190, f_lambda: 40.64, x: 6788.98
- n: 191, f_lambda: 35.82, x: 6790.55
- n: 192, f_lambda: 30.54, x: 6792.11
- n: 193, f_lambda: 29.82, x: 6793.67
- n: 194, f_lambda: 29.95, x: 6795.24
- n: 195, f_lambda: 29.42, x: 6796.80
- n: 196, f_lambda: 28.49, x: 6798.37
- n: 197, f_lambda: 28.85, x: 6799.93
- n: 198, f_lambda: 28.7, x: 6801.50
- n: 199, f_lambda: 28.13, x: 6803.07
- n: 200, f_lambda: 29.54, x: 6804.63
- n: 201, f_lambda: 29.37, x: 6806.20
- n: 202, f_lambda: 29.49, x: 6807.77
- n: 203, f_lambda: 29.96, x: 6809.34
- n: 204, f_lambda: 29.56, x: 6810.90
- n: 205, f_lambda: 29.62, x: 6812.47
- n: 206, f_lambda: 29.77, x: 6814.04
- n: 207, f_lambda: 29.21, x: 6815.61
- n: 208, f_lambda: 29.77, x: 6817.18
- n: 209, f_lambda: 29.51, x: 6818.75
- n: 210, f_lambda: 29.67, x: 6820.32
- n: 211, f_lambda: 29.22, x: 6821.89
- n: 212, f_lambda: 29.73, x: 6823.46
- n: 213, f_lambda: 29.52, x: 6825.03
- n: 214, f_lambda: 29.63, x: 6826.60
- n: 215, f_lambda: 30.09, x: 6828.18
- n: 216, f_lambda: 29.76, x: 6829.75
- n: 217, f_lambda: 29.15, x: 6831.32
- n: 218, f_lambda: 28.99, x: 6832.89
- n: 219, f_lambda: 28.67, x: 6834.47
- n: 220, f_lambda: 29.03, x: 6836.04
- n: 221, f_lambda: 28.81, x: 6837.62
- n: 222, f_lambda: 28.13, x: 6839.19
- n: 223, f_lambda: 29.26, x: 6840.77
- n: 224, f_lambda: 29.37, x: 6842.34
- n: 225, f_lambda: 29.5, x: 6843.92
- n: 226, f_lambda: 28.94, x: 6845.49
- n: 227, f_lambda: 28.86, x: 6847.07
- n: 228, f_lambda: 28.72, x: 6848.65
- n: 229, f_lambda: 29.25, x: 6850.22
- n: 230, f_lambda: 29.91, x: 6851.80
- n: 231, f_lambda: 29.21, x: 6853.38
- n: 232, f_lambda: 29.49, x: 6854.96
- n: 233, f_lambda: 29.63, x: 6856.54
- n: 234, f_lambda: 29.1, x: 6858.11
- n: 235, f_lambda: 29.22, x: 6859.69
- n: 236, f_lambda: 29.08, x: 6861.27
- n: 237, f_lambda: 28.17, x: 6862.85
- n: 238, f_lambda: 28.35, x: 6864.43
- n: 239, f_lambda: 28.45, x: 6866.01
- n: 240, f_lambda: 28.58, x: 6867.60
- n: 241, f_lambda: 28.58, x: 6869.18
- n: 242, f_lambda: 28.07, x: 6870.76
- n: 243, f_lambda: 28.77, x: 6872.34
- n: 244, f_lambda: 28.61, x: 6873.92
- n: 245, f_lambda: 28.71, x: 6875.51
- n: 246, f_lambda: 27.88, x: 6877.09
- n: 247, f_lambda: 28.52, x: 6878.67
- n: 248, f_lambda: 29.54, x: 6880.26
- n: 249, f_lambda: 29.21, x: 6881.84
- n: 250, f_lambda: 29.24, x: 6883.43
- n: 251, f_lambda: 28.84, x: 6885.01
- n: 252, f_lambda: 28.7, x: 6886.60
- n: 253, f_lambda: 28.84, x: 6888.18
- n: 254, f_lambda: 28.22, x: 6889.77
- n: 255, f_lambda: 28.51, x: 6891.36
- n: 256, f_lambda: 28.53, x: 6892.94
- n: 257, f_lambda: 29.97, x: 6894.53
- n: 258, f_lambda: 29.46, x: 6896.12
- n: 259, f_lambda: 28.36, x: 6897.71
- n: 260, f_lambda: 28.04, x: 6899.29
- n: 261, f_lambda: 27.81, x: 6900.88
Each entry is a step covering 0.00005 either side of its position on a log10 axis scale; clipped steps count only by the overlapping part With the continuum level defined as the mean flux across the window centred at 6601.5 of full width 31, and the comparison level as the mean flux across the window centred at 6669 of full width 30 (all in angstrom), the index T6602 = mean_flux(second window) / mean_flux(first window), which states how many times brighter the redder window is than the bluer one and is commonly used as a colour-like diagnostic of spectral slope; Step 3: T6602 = 1.03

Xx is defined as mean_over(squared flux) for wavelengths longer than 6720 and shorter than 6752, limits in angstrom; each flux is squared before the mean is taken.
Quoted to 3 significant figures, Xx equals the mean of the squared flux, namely 917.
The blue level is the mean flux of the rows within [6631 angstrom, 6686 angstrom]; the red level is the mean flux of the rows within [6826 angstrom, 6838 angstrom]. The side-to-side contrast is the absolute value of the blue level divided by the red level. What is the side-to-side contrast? 0.994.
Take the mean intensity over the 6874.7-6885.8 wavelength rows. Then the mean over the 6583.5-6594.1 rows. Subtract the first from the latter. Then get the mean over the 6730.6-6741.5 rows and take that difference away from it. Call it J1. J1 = 30.0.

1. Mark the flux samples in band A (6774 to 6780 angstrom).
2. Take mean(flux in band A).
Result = 29.8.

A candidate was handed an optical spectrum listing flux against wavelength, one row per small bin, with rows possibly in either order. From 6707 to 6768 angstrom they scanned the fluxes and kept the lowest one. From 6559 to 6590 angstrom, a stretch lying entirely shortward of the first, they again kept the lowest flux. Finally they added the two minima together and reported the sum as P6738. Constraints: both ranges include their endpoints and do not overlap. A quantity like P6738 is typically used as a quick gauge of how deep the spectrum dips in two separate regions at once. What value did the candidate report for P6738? 55.1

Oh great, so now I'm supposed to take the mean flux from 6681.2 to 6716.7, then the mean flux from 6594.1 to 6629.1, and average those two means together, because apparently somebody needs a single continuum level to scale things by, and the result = 28.5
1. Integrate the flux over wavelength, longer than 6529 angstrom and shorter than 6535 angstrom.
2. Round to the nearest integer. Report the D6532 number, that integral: 167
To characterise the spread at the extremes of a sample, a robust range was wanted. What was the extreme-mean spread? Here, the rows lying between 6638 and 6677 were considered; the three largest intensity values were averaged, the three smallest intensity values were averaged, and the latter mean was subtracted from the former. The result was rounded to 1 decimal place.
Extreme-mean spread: 2.1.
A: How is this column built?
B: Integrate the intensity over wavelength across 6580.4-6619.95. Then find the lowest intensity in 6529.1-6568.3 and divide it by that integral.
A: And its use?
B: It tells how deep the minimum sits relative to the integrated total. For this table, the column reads 0.0233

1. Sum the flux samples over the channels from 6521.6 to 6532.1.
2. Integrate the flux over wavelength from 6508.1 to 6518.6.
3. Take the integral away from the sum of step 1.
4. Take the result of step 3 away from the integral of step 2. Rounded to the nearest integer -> 377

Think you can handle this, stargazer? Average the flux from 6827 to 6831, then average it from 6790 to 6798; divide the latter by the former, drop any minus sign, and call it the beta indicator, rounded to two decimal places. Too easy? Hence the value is 1.04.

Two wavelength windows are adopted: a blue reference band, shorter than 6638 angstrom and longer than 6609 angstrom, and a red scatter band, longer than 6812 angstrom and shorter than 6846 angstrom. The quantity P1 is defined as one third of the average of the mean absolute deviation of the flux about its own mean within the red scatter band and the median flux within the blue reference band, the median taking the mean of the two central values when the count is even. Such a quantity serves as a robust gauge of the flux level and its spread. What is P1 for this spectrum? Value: 4.85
